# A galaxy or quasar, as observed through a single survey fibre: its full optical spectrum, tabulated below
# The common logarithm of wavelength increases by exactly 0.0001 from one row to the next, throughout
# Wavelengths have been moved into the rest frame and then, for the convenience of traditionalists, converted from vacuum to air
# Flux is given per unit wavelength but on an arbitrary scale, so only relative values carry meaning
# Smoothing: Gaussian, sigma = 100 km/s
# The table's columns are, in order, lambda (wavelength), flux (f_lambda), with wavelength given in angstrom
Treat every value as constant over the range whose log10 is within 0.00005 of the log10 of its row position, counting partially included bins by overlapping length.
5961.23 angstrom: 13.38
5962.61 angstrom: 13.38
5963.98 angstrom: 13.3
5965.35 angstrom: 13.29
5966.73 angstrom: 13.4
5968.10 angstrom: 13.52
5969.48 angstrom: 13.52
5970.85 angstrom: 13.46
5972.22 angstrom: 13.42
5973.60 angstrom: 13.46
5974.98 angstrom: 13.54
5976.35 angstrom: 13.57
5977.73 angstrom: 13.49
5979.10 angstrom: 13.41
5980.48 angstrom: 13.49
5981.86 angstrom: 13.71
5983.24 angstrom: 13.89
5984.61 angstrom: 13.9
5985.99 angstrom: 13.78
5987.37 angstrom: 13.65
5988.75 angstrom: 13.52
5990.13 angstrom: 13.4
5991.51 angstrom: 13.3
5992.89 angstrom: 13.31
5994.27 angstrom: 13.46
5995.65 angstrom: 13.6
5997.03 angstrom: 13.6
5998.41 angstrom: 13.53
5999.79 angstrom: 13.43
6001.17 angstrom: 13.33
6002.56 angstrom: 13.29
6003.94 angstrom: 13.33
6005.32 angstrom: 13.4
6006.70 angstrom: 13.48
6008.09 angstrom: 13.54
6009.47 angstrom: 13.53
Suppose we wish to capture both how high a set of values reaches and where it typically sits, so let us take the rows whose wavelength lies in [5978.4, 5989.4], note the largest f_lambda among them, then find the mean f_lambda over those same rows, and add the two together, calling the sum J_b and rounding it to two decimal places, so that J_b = 27.57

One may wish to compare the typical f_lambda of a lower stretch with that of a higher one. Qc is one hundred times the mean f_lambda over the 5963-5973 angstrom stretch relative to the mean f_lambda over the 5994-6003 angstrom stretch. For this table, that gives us 100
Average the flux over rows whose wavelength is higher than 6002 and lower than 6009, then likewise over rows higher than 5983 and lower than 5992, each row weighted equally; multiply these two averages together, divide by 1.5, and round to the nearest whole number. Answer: 122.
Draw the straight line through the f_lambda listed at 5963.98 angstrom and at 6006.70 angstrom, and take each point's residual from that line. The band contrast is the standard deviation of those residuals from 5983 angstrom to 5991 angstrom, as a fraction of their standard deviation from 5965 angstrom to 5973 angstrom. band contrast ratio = 2.6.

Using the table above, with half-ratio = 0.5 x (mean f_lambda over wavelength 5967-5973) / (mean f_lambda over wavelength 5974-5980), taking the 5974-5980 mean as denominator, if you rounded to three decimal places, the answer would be 0.499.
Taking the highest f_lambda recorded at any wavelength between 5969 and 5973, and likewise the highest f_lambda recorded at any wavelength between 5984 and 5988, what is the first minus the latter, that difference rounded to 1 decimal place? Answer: -0.4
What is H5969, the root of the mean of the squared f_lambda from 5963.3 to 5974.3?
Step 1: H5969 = 13.4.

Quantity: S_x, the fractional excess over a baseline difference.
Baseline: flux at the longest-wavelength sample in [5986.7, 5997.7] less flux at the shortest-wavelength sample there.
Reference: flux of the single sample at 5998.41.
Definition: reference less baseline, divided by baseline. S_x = -272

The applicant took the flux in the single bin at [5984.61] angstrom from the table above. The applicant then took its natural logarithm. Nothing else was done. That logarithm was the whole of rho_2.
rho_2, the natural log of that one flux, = 2.63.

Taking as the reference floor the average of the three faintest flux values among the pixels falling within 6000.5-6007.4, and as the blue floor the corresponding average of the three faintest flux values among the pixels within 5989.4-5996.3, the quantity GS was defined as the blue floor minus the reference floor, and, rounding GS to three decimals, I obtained 0.020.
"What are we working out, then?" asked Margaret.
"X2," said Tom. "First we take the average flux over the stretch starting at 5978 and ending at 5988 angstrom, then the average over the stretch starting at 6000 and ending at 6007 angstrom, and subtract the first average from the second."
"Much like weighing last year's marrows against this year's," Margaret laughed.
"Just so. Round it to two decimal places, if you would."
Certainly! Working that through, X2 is -0.32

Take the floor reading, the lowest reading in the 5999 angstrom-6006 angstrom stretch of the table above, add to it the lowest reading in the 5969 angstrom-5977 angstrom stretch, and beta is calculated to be 26.7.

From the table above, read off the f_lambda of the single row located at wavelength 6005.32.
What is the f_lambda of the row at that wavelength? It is 13.4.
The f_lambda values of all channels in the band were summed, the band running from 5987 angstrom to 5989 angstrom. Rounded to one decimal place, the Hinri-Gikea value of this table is 27.2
